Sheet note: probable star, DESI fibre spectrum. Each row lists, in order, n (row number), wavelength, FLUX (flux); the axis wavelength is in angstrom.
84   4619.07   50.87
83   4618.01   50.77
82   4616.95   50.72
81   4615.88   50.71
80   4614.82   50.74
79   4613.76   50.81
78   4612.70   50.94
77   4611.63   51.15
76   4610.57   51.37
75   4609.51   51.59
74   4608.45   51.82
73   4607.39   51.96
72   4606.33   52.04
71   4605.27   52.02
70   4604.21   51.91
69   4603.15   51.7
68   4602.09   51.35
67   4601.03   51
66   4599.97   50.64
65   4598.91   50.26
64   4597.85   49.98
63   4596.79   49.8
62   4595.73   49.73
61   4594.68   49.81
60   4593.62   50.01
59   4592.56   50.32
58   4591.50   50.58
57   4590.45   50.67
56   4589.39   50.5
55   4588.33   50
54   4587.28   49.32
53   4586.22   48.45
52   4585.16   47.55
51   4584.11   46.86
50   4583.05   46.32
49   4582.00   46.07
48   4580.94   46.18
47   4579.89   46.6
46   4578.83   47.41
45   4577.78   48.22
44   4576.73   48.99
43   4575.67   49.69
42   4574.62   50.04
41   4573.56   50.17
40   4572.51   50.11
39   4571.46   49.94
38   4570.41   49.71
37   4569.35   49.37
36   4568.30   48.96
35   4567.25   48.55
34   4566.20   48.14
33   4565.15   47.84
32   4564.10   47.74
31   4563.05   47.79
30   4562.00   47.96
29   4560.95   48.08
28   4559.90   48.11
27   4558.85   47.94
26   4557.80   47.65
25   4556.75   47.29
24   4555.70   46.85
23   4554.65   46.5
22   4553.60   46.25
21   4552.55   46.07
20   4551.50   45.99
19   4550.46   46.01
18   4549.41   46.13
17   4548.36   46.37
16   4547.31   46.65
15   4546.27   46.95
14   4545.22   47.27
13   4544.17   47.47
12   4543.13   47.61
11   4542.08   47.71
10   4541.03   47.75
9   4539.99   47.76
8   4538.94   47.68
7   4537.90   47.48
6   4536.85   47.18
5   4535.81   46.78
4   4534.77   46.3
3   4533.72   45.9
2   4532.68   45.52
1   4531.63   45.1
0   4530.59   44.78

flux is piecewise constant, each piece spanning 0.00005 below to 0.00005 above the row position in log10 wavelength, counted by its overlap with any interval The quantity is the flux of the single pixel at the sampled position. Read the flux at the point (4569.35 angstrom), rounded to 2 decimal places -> 49.37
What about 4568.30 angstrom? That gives 48.96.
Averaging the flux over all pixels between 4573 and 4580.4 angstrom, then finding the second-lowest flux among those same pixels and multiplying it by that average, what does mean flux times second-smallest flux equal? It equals 2310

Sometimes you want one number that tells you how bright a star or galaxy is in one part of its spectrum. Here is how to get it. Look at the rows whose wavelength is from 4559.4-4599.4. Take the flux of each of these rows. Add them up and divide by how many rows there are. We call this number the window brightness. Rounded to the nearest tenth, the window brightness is 48.8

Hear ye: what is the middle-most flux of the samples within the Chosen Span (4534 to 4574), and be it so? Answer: 47.7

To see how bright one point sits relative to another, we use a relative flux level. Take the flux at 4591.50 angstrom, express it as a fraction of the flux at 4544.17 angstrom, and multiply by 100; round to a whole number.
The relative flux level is 107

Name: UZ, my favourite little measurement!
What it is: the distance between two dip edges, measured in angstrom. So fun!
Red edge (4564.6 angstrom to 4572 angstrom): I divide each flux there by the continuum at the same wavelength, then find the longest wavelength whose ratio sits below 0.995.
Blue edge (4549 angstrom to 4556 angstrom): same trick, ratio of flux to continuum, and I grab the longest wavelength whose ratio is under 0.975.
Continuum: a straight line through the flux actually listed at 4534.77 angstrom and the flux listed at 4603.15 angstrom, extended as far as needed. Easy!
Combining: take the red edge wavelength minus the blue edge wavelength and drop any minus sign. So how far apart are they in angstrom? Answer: 12.6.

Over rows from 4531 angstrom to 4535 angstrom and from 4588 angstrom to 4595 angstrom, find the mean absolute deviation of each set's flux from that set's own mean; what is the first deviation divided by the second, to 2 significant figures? 1.4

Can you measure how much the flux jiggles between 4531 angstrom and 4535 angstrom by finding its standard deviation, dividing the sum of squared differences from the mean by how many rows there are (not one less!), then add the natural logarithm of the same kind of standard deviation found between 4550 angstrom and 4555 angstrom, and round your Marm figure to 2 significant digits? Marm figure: -1.2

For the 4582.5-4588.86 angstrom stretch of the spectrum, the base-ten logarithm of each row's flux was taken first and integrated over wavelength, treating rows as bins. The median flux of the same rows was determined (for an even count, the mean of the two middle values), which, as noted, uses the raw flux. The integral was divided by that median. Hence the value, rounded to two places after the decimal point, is 0.22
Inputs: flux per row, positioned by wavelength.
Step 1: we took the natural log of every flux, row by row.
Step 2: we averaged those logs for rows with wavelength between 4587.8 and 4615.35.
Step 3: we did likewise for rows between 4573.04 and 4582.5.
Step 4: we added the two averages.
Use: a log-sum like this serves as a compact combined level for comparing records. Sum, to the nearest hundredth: 7.80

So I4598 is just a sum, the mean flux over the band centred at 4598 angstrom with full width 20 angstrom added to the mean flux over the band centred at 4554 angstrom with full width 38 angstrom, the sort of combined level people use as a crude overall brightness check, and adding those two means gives 98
